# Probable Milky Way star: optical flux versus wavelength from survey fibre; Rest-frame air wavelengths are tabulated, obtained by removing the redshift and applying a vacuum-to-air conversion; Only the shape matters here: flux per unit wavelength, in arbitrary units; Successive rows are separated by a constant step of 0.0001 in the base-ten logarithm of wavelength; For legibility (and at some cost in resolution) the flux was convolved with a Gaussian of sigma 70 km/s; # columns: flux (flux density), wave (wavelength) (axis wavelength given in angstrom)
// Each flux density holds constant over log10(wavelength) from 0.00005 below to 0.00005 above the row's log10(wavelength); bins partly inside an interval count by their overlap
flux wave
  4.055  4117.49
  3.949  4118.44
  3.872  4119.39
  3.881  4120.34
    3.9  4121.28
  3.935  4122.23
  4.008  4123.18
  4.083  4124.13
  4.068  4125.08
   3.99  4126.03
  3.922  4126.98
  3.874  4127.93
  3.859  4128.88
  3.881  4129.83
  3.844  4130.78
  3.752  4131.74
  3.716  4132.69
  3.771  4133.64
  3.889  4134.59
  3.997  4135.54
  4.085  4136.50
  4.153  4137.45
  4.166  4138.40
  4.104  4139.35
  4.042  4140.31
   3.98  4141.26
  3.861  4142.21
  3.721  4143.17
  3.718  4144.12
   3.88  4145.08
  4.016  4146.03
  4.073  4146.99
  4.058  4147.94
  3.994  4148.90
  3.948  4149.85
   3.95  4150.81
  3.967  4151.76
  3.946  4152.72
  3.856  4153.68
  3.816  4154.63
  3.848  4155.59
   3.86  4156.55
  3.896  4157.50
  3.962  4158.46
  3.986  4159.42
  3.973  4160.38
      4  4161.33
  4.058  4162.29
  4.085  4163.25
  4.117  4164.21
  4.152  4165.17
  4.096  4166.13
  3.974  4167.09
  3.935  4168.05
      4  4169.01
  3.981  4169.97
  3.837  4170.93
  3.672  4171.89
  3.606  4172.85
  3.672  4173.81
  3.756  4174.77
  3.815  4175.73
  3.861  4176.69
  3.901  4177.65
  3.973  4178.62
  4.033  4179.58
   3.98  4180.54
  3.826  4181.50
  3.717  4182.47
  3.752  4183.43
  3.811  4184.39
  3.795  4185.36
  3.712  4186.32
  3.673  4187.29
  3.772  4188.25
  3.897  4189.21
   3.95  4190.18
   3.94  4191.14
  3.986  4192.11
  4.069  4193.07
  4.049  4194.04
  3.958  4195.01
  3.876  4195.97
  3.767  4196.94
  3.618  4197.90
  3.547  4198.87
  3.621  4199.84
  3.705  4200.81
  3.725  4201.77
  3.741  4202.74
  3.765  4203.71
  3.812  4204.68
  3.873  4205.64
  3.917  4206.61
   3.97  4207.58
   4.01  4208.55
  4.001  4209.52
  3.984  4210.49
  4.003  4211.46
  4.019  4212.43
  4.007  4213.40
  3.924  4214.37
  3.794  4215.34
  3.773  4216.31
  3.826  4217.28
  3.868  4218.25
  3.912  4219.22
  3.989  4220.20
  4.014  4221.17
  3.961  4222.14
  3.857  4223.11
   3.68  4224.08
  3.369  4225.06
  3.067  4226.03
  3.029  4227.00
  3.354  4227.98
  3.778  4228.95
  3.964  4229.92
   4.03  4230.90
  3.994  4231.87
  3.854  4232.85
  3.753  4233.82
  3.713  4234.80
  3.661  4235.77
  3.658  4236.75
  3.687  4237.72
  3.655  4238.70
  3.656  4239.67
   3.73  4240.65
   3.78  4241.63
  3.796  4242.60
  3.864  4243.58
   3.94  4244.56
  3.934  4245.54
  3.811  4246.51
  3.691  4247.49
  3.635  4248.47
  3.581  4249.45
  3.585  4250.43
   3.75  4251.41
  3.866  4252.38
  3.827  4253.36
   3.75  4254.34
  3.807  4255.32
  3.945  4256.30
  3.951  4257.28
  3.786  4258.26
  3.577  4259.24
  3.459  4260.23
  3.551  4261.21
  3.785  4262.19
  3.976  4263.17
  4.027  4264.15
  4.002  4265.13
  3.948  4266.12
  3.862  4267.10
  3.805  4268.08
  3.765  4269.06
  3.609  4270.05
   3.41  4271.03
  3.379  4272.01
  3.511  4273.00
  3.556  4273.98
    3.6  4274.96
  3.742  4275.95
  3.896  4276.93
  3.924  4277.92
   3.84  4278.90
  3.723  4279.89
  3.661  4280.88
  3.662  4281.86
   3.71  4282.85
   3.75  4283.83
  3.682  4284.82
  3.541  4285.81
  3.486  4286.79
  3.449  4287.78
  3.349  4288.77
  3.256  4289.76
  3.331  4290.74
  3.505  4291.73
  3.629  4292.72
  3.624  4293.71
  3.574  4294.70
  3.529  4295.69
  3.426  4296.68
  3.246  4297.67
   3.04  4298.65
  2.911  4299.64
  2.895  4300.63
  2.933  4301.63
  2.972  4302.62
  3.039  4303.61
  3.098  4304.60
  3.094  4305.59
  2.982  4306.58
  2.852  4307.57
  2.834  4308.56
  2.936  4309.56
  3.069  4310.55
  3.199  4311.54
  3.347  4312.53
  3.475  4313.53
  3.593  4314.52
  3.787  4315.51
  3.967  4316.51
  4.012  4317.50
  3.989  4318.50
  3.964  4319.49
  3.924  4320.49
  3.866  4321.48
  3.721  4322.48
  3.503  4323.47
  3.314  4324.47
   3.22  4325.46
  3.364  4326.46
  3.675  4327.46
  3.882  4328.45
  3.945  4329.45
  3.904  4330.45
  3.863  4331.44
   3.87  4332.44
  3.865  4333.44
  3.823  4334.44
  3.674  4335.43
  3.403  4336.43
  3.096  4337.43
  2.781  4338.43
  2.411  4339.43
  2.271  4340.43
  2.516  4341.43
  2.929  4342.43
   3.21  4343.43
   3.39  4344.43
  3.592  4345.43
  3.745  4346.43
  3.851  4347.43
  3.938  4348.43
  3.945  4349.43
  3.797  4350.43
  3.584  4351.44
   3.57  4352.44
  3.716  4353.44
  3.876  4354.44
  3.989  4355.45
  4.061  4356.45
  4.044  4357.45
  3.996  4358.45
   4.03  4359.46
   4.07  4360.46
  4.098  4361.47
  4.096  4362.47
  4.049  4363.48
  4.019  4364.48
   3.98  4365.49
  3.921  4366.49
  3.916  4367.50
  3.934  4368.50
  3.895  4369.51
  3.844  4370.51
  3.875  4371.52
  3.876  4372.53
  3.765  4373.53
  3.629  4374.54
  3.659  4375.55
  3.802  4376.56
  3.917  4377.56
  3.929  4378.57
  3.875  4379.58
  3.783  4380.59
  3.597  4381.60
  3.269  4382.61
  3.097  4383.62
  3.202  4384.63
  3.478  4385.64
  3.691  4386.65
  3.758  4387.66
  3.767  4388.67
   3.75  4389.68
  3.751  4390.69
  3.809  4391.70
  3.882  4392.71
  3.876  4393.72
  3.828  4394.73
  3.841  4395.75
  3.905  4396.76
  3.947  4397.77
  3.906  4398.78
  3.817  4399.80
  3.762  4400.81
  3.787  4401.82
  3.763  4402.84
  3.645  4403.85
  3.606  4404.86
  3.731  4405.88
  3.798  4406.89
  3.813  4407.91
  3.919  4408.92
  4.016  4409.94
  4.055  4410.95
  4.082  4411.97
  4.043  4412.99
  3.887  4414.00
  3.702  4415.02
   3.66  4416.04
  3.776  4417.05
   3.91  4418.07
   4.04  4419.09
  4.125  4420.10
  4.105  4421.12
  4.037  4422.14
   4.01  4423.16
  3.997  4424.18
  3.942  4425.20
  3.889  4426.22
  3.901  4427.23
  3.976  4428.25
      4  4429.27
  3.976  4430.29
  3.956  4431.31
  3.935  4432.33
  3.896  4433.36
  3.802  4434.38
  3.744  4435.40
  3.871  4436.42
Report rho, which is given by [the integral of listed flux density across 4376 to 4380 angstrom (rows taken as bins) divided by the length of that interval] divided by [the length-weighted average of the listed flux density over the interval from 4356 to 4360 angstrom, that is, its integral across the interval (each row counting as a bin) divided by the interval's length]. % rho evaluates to 0.96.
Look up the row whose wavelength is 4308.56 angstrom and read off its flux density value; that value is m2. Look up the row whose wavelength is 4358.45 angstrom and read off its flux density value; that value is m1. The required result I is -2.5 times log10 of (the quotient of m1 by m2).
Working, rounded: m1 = 3.996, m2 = 2.834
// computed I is -0.37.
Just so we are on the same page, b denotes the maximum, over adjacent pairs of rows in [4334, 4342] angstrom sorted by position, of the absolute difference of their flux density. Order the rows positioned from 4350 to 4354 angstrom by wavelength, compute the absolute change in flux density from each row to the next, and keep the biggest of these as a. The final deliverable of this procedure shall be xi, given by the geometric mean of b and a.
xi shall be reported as 0.28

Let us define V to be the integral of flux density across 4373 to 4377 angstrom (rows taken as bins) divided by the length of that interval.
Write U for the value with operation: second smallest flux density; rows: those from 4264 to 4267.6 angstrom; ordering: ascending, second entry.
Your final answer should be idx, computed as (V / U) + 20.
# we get 20.9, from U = 3.948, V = 3.71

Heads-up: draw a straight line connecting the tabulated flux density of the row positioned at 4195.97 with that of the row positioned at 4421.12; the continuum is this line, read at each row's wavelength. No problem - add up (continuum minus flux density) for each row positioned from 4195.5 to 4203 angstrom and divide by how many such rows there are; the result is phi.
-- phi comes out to 0.18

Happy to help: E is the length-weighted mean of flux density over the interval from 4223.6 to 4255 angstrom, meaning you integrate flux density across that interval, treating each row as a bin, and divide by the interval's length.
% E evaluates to 3.70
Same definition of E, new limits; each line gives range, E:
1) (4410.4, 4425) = 3.96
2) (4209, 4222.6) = 3.93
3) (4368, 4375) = 3.83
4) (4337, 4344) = 2.75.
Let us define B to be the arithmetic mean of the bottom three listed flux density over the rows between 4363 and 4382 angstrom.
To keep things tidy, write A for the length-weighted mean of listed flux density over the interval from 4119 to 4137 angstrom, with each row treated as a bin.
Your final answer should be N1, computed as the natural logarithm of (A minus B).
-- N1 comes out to -1.26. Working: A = 3.91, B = 3.63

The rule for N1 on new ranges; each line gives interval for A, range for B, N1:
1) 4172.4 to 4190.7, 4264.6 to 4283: -0.96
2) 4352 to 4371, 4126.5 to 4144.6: -1.44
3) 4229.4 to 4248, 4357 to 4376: -2.17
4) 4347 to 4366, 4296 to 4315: 0.07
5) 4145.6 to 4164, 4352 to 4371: -1.37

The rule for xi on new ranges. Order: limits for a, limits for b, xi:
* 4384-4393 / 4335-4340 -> 0.32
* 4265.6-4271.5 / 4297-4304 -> 0.20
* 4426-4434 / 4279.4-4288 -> 0.10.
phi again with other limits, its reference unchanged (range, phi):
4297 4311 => 0.99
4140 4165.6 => -0.12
